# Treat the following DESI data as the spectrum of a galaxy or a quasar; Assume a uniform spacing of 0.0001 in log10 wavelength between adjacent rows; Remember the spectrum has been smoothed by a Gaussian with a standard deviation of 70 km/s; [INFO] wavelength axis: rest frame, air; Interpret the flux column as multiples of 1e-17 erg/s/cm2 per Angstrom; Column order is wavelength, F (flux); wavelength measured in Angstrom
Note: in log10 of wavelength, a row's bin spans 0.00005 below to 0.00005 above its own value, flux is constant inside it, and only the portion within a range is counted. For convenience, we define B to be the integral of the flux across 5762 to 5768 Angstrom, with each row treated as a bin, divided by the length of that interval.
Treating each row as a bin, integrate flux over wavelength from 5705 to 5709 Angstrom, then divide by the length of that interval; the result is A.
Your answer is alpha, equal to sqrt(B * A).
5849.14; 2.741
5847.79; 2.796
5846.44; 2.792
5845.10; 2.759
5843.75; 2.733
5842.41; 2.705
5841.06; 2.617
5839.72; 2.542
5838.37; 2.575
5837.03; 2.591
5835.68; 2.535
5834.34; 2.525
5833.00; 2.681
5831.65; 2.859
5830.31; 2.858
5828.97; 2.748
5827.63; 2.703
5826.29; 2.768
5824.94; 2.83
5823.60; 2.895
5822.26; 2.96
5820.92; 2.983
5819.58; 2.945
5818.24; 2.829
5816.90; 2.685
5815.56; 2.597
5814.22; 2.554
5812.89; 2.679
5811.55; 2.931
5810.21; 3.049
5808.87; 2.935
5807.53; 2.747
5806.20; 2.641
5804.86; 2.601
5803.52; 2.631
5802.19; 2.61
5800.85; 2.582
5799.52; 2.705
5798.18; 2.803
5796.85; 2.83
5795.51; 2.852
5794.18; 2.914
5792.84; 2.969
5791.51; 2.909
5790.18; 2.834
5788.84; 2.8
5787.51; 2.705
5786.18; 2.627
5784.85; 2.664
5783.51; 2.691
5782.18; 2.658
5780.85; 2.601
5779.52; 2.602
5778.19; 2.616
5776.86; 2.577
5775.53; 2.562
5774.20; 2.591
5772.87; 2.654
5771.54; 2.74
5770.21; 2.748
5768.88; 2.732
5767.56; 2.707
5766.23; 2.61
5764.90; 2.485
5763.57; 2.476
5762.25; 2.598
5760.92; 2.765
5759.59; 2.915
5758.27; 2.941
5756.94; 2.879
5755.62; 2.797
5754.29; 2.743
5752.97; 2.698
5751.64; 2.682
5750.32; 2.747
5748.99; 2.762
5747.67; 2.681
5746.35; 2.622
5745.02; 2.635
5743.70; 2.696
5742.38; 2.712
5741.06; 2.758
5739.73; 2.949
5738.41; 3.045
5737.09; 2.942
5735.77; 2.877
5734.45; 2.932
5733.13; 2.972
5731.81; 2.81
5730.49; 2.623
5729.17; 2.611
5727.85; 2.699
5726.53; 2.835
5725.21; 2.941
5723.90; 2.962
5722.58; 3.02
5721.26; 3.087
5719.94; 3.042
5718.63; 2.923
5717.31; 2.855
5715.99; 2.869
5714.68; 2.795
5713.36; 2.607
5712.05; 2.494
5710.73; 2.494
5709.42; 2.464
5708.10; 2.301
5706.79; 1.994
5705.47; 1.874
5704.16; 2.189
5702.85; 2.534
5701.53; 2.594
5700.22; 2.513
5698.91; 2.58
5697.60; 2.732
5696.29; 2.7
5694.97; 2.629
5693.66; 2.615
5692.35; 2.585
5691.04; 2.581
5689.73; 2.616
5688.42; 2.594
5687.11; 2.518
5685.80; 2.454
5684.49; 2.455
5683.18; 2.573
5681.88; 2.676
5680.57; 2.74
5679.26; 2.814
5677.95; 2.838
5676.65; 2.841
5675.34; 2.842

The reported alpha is 2.31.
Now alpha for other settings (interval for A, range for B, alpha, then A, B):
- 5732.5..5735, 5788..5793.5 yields 2.91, 2.95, 2.9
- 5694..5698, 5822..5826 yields 2.77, 2.67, 2.9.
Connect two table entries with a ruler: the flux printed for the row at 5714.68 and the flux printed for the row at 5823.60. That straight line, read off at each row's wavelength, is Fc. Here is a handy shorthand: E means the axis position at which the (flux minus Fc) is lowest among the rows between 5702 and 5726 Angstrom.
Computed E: 5705.47 Angstrom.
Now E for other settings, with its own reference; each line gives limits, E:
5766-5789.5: 5775.53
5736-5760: 5746.35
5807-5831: 5814.22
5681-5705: 5704.16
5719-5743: 5729.17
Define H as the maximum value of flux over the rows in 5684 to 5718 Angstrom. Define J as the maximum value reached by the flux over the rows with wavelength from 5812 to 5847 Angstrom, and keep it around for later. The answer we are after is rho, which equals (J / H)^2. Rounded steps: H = 2.869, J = 2.983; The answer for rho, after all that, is 1.08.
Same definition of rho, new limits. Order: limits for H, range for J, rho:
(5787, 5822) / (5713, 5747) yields 1.03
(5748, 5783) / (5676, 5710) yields 0.93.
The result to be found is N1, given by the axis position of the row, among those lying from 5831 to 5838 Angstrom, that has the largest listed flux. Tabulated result 5831.65 Angstrom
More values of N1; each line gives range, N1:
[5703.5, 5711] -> 5710.73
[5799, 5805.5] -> 5799.52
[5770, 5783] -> 5770.21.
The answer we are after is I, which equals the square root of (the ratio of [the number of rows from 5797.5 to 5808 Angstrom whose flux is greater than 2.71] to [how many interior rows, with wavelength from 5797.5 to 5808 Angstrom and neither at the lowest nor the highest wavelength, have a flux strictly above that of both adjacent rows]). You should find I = 1.4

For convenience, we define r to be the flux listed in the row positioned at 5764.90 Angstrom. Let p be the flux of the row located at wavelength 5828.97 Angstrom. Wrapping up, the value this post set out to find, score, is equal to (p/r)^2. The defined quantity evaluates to 1.22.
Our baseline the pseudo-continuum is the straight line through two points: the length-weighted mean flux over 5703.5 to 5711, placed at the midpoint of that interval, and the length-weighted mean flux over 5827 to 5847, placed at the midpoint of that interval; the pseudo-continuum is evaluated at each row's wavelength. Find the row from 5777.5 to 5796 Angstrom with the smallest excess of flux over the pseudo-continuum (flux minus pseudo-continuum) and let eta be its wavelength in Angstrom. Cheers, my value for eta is 5780.85 Angstrom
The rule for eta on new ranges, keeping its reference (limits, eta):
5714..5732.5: 5729.17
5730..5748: 5746.35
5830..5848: 5839.72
